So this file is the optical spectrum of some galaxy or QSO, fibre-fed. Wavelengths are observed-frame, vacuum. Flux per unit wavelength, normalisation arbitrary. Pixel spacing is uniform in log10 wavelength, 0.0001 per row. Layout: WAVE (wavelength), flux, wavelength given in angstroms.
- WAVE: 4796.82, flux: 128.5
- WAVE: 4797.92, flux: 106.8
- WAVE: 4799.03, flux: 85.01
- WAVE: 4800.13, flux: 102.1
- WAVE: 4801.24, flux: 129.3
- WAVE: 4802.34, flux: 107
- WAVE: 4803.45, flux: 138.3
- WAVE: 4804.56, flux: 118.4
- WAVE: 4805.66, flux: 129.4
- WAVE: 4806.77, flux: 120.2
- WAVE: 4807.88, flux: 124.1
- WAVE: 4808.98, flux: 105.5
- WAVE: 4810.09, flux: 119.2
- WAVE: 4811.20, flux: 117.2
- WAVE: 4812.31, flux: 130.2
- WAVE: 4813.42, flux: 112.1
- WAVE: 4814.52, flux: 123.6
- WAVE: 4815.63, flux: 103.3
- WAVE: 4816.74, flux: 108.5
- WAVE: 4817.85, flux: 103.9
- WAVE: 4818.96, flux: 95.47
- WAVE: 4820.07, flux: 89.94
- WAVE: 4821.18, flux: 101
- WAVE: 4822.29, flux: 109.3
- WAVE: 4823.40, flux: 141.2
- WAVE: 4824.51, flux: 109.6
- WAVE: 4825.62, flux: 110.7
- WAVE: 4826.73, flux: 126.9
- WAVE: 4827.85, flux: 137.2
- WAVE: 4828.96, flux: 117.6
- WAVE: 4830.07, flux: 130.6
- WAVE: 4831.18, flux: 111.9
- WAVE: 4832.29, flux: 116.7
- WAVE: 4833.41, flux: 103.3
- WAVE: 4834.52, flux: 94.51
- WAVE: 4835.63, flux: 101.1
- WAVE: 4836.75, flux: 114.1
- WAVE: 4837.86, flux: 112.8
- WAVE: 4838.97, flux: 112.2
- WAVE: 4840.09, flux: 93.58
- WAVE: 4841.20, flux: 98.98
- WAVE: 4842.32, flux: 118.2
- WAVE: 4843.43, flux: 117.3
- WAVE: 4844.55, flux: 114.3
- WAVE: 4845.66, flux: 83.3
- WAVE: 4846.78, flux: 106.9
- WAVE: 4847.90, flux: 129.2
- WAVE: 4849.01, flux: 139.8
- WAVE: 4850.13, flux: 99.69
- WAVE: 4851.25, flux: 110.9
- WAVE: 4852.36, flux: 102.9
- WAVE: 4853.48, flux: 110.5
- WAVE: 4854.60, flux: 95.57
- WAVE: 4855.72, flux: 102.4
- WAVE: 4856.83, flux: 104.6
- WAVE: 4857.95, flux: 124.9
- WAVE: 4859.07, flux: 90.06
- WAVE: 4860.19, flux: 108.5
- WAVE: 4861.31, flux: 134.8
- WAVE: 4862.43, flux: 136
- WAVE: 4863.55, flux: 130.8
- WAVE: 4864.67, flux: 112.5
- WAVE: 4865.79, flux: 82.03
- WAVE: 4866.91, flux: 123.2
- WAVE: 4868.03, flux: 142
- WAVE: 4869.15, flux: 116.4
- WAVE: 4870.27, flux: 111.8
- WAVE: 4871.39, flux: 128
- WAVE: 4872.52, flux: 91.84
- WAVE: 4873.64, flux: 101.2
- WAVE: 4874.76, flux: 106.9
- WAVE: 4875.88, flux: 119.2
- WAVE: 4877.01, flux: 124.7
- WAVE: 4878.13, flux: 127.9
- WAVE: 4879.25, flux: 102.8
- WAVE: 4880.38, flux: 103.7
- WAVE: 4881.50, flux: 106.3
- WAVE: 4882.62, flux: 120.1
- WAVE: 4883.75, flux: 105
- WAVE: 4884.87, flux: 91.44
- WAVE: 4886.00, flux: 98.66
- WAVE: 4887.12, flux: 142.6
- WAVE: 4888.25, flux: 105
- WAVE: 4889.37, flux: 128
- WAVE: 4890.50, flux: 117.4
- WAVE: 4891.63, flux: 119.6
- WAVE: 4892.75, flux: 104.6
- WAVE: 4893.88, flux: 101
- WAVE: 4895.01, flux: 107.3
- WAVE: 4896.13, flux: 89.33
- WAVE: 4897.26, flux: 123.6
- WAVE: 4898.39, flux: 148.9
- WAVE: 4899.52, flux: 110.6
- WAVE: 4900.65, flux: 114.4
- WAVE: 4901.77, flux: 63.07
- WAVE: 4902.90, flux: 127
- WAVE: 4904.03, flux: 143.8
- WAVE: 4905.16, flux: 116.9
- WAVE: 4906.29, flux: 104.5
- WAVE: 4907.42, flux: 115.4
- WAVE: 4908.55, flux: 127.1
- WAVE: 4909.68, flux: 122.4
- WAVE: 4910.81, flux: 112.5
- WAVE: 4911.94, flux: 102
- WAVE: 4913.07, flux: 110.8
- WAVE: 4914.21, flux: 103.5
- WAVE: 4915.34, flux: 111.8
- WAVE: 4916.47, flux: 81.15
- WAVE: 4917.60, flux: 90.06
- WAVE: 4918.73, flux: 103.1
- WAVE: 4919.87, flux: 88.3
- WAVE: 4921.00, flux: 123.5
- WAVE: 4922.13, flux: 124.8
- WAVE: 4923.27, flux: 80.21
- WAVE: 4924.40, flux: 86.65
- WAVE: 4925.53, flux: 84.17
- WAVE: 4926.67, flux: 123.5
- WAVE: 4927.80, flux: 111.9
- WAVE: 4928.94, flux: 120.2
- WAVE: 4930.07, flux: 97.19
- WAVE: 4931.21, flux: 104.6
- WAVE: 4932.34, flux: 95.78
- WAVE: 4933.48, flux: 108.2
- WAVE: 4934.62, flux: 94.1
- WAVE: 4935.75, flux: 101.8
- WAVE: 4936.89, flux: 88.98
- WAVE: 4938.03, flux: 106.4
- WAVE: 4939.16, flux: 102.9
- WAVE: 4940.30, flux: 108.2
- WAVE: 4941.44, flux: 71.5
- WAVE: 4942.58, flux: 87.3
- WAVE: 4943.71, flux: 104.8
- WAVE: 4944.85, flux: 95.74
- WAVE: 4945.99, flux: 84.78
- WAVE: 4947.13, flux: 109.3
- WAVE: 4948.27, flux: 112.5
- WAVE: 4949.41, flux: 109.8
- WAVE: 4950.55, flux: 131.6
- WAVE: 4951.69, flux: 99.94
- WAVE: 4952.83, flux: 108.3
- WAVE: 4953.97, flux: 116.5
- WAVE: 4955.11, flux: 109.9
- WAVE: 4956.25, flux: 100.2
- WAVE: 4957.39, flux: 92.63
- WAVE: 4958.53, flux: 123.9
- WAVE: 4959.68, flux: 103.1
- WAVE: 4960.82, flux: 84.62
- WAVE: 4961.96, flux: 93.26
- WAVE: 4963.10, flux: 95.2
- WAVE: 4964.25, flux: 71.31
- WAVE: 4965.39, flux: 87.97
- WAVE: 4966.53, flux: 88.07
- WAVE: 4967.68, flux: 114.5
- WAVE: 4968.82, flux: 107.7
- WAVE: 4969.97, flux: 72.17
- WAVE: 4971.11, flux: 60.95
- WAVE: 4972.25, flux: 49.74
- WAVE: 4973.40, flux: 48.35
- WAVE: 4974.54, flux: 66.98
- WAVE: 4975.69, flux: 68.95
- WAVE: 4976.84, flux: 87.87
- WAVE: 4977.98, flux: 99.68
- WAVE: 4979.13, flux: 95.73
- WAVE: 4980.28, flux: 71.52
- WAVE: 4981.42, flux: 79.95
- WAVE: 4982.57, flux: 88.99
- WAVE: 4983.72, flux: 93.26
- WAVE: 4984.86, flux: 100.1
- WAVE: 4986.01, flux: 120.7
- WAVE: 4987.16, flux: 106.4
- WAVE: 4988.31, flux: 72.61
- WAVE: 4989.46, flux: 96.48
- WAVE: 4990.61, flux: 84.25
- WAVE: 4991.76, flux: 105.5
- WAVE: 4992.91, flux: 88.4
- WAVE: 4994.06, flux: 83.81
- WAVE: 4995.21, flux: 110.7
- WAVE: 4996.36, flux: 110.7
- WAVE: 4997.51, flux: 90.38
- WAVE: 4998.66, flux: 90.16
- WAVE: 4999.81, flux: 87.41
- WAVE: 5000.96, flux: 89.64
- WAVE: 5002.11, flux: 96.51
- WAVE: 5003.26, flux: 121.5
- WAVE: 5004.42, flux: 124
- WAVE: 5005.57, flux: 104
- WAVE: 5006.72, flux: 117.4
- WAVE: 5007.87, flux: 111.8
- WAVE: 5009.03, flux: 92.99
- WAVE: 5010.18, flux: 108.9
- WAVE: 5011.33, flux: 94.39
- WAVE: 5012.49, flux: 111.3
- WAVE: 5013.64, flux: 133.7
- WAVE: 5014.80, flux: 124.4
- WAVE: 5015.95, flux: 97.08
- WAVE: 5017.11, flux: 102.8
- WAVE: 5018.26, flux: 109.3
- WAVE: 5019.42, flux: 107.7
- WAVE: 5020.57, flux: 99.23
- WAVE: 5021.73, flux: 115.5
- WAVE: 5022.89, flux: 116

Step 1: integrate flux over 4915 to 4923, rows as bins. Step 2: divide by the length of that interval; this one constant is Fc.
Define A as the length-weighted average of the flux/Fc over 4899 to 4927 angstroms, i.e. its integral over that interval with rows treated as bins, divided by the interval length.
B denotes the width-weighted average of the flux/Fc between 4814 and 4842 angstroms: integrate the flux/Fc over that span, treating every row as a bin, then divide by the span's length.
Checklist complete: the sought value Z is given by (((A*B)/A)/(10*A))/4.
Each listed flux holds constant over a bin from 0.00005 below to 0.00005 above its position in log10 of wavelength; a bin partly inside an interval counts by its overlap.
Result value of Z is 0.0259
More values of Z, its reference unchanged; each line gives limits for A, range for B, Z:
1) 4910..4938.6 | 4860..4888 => 0.0280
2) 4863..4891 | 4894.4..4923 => 0.0243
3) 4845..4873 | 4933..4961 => 0.0227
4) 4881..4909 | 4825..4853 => 0.0248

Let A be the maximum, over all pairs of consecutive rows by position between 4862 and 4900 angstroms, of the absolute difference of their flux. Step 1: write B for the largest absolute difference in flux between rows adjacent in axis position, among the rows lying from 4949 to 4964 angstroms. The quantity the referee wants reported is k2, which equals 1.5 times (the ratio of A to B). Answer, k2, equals 2.1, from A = 44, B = 31.7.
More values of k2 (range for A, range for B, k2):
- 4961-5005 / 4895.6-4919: 0.8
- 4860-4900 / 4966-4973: 1.9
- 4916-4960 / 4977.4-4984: 2.8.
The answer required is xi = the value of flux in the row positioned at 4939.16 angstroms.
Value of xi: 102.9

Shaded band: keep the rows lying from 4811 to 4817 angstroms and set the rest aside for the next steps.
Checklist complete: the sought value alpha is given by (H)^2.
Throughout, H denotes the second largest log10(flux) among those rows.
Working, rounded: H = 2.09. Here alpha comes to 4.38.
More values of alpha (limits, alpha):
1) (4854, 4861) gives 4.14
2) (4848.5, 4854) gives 4.18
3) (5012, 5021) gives 4.39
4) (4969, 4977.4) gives 3.45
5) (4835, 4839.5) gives 4.21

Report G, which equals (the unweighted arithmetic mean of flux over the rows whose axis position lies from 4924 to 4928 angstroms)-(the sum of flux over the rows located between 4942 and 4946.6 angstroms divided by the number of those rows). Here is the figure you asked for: 8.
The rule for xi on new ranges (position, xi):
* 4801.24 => 129.3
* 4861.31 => 134.8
